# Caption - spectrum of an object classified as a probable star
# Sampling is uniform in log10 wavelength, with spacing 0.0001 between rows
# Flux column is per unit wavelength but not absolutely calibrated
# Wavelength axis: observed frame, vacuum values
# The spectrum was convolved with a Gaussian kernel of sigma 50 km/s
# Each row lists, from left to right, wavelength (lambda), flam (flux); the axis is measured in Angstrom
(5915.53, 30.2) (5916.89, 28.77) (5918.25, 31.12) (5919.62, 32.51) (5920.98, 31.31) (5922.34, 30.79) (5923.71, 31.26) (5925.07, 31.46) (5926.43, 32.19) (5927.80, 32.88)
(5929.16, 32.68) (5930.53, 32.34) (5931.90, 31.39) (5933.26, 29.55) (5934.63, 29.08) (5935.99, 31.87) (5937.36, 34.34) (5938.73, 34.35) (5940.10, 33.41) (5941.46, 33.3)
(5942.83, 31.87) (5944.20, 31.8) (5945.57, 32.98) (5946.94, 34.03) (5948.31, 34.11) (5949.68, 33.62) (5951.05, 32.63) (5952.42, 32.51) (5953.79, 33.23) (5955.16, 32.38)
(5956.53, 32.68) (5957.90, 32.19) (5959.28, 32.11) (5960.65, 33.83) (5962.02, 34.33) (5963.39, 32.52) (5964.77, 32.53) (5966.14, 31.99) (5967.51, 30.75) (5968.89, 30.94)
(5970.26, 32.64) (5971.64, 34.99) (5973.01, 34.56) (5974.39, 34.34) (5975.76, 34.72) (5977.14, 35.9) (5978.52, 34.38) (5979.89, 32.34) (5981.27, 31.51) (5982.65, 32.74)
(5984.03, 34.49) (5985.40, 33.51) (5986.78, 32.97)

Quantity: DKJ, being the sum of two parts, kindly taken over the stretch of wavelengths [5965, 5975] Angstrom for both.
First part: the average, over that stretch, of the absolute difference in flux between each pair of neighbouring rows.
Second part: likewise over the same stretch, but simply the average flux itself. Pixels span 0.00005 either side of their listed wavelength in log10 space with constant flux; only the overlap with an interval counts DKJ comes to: 33.9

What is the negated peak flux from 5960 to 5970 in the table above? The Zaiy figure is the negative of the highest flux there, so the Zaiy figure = -34.3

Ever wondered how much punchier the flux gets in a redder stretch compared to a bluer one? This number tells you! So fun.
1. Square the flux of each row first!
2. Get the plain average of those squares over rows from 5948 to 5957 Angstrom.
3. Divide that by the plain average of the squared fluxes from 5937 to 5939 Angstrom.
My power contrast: 0.92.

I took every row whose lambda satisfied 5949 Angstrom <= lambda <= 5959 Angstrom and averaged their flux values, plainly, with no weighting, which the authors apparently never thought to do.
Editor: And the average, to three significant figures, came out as 32.7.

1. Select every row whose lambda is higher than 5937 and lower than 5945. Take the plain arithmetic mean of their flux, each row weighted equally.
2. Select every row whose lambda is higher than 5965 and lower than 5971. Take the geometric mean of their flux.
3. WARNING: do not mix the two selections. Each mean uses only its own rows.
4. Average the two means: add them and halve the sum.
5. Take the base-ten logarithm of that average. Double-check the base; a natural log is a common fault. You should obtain 1.51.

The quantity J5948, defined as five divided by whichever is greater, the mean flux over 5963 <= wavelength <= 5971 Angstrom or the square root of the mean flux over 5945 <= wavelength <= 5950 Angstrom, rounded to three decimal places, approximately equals 0.157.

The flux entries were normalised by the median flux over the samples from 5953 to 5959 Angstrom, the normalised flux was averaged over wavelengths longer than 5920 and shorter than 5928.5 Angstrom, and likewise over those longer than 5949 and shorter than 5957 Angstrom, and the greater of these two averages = 1.010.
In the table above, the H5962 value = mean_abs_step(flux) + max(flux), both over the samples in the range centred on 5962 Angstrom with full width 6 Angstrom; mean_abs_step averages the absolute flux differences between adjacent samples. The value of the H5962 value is 35.3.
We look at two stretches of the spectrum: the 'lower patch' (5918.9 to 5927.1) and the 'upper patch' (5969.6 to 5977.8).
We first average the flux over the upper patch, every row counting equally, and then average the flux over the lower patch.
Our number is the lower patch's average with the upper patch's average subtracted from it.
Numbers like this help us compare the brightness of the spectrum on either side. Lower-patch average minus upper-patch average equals -2.9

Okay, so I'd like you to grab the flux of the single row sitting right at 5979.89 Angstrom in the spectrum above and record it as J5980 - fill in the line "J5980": 32.34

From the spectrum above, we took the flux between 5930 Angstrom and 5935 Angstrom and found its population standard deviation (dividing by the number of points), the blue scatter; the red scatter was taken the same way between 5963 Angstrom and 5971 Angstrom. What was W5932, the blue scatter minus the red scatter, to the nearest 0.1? 0.6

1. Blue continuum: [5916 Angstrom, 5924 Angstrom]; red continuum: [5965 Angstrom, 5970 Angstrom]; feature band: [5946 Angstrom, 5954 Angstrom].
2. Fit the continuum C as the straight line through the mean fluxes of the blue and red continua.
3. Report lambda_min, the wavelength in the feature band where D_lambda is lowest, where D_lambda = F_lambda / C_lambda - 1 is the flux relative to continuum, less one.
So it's 5952.42 Angstrom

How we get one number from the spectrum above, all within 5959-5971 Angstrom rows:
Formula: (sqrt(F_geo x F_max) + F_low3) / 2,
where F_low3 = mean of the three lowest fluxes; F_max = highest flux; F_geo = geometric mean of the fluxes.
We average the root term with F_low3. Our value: 32.3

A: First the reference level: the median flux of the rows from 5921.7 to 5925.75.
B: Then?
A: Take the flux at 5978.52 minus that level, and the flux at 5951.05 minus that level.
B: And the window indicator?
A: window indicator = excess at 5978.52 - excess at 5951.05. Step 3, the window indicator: 2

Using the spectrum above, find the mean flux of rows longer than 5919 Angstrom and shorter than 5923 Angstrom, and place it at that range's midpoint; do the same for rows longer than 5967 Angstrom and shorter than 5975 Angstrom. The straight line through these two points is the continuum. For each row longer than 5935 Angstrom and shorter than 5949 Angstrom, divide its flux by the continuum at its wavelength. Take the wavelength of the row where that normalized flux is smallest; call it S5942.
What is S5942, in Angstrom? 5944.20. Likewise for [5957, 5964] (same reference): 5959.28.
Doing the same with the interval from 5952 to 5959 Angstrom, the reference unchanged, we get 5957.90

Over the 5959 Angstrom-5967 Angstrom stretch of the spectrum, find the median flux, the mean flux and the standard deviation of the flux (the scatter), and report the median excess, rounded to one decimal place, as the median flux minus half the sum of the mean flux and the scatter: 15.6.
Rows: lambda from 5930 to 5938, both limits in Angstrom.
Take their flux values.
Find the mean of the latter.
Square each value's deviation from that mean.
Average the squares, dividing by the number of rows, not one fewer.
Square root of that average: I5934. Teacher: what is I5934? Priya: 1.8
